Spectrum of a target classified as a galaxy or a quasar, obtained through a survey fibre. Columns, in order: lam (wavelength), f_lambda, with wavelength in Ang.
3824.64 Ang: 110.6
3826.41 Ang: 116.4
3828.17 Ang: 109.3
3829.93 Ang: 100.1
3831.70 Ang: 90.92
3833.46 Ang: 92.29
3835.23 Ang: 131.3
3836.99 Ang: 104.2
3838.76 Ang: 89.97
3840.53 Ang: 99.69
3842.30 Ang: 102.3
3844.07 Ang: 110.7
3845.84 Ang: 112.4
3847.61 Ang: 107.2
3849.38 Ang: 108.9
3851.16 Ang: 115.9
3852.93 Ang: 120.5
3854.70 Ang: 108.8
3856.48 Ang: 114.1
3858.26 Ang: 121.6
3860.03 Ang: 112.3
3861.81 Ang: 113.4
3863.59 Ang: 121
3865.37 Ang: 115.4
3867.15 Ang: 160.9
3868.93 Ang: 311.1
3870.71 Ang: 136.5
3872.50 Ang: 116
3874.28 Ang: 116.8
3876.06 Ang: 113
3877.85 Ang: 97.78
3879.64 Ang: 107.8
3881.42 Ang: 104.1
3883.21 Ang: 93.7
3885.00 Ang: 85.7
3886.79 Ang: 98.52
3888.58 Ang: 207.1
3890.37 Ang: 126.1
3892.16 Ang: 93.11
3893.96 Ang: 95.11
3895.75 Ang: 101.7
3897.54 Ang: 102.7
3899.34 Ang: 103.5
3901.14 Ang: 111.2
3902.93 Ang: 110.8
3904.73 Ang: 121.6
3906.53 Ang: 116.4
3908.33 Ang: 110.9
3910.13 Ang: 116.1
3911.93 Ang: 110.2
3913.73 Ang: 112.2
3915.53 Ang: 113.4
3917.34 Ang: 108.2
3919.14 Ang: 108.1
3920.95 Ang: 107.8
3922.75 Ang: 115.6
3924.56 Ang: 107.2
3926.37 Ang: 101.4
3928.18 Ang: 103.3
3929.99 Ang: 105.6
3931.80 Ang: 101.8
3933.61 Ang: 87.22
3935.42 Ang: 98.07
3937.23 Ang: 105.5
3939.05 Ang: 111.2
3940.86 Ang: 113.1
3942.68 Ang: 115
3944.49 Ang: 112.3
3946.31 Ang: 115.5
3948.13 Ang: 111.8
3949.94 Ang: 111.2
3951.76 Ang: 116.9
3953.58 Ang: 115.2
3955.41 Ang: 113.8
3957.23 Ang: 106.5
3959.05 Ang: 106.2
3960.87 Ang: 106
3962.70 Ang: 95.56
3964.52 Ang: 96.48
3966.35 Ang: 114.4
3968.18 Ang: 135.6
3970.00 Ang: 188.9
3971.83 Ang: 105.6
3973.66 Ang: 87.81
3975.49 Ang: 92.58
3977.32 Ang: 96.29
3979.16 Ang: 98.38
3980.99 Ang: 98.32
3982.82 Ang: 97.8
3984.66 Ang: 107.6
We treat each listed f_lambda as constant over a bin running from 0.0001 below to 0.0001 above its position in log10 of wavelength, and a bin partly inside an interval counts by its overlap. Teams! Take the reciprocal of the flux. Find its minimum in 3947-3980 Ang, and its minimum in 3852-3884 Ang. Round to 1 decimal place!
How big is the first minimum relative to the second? 1.6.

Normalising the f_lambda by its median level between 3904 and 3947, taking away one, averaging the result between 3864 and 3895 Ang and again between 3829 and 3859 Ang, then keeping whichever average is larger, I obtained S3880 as 0.16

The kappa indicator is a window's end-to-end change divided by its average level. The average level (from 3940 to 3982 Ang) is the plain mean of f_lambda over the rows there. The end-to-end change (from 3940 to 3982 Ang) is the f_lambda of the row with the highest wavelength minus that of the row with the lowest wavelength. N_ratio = -0.13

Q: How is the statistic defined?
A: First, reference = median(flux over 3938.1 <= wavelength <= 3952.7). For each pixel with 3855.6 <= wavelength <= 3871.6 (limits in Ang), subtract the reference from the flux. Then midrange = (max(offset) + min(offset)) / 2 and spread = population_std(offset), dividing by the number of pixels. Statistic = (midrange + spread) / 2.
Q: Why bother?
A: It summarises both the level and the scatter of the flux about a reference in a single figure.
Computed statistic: 80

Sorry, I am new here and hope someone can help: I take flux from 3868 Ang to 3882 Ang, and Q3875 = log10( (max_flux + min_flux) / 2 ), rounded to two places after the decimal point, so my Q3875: 2.31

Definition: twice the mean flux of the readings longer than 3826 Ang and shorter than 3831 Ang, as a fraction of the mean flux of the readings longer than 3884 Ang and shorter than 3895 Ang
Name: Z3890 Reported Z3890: 1.8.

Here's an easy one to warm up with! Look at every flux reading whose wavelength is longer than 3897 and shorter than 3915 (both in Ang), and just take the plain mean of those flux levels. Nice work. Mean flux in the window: 112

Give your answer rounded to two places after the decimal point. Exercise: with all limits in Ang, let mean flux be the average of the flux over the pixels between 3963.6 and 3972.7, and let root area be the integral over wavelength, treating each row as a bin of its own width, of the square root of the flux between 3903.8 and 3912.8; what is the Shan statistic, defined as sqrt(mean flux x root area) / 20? 5.56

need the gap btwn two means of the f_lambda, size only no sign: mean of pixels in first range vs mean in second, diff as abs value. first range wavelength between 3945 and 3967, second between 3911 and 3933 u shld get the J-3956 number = 1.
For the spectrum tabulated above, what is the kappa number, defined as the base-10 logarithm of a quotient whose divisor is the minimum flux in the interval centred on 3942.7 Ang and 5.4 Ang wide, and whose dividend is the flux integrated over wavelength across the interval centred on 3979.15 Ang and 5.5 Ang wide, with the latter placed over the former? 0.68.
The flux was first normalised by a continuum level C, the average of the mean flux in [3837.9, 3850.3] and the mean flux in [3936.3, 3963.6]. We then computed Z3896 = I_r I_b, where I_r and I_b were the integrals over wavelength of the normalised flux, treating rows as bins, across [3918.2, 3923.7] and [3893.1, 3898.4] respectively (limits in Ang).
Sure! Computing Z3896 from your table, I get 28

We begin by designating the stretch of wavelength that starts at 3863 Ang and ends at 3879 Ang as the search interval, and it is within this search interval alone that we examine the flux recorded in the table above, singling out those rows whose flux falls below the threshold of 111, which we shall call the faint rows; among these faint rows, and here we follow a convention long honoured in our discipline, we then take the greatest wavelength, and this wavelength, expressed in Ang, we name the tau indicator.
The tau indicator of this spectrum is 3877.85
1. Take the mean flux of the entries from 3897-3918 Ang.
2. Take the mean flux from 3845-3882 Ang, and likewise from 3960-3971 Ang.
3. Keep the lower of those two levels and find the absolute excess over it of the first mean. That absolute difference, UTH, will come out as 11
